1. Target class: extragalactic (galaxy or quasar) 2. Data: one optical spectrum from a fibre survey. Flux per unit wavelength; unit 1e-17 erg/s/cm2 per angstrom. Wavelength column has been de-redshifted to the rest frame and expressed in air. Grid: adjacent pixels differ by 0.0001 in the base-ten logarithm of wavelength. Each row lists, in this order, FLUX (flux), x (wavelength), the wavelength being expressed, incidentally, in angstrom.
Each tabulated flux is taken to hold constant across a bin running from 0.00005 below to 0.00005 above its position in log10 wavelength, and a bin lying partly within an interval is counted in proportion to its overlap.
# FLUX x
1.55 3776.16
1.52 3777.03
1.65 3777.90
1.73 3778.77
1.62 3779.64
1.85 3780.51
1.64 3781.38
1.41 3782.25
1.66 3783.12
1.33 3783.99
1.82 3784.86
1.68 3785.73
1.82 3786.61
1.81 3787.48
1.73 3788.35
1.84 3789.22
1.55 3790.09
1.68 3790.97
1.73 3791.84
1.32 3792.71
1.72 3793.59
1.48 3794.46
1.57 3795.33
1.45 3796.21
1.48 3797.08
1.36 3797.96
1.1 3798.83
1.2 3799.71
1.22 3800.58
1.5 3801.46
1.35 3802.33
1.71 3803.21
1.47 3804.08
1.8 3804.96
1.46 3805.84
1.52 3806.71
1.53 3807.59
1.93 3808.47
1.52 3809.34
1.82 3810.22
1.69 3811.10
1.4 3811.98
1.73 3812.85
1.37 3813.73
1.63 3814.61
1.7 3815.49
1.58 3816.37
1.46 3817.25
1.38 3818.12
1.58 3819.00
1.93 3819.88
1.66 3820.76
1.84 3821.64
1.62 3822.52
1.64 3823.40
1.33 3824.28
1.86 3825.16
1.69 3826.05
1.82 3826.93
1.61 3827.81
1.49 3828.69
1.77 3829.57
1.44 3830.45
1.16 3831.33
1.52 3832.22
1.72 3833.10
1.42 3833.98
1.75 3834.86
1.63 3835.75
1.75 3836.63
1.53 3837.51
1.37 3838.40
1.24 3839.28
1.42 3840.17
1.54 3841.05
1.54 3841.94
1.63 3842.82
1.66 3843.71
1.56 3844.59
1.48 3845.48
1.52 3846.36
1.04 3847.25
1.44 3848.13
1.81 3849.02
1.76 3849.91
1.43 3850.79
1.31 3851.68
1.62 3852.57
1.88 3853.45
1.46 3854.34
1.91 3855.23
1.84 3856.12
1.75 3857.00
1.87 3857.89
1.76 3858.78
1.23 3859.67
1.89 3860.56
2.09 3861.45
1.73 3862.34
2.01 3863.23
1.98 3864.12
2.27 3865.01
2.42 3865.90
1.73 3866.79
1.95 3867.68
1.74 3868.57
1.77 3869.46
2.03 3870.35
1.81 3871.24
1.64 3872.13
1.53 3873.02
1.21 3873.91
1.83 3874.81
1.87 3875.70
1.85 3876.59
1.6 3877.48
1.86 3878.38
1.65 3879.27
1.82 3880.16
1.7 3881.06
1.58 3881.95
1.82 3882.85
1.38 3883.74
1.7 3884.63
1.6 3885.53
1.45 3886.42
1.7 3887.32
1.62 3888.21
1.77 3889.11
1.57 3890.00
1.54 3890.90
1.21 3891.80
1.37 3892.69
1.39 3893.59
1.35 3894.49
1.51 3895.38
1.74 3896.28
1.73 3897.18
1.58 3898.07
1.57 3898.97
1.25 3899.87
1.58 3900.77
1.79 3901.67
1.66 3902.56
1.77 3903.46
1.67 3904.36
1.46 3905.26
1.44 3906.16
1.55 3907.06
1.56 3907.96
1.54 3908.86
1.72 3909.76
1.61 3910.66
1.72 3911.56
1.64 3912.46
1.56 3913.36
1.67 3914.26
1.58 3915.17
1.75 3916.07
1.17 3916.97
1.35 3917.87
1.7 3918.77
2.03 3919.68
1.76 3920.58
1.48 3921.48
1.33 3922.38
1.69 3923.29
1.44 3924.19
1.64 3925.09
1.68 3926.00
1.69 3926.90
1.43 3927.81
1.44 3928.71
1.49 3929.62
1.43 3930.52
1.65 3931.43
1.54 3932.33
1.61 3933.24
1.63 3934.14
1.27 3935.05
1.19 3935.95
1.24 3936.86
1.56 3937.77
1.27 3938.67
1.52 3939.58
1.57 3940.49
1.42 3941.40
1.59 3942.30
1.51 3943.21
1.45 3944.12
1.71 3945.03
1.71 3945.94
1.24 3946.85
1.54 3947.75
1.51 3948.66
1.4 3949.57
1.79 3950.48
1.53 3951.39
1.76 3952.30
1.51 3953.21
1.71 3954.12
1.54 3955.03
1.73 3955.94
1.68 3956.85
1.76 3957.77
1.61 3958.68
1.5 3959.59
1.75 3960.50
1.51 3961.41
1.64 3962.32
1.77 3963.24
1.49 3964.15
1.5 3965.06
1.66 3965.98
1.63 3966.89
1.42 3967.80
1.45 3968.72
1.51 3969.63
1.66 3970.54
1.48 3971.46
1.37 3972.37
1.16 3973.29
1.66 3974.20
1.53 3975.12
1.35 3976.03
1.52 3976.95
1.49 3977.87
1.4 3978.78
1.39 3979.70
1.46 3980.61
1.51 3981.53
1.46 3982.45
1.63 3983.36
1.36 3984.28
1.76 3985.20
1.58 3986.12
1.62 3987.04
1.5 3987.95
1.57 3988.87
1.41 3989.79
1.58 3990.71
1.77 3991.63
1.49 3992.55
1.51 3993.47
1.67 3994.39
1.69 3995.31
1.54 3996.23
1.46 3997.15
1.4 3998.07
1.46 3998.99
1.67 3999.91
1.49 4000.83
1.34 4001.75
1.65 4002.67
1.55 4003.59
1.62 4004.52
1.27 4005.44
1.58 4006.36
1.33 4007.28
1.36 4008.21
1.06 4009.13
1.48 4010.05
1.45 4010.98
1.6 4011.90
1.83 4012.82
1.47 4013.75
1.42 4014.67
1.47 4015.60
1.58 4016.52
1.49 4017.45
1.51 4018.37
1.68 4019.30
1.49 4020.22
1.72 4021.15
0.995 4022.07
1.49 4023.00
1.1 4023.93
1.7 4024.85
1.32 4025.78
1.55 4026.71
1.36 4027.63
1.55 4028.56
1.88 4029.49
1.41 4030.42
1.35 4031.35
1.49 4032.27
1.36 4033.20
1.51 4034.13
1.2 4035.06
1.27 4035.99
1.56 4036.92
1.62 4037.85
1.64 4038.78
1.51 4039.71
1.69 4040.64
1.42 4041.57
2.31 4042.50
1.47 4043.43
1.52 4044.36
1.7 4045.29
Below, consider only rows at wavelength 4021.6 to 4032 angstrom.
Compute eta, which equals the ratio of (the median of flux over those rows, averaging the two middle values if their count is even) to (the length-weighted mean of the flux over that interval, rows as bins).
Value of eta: 0.986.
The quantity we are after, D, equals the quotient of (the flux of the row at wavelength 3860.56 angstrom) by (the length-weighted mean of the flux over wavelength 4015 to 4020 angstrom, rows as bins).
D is 1.2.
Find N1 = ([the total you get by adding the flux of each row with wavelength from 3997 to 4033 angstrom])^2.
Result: 3321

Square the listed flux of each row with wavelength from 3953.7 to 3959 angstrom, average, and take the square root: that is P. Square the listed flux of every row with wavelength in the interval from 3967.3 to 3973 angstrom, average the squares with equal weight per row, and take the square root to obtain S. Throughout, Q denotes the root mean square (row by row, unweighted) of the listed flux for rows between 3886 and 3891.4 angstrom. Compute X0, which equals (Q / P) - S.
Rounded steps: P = 1.67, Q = 1.61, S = 1.48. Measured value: -0.52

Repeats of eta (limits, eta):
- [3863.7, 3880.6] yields 1.000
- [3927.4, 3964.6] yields 0.999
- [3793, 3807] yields 1.011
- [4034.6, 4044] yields 0.978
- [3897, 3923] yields 0.992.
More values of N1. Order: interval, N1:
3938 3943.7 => 79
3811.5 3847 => 3965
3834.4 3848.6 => 581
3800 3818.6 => 1074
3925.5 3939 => 489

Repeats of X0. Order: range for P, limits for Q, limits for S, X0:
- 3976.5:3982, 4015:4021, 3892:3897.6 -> -0.47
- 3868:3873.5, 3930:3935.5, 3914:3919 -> -0.68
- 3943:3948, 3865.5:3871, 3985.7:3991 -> -0.27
